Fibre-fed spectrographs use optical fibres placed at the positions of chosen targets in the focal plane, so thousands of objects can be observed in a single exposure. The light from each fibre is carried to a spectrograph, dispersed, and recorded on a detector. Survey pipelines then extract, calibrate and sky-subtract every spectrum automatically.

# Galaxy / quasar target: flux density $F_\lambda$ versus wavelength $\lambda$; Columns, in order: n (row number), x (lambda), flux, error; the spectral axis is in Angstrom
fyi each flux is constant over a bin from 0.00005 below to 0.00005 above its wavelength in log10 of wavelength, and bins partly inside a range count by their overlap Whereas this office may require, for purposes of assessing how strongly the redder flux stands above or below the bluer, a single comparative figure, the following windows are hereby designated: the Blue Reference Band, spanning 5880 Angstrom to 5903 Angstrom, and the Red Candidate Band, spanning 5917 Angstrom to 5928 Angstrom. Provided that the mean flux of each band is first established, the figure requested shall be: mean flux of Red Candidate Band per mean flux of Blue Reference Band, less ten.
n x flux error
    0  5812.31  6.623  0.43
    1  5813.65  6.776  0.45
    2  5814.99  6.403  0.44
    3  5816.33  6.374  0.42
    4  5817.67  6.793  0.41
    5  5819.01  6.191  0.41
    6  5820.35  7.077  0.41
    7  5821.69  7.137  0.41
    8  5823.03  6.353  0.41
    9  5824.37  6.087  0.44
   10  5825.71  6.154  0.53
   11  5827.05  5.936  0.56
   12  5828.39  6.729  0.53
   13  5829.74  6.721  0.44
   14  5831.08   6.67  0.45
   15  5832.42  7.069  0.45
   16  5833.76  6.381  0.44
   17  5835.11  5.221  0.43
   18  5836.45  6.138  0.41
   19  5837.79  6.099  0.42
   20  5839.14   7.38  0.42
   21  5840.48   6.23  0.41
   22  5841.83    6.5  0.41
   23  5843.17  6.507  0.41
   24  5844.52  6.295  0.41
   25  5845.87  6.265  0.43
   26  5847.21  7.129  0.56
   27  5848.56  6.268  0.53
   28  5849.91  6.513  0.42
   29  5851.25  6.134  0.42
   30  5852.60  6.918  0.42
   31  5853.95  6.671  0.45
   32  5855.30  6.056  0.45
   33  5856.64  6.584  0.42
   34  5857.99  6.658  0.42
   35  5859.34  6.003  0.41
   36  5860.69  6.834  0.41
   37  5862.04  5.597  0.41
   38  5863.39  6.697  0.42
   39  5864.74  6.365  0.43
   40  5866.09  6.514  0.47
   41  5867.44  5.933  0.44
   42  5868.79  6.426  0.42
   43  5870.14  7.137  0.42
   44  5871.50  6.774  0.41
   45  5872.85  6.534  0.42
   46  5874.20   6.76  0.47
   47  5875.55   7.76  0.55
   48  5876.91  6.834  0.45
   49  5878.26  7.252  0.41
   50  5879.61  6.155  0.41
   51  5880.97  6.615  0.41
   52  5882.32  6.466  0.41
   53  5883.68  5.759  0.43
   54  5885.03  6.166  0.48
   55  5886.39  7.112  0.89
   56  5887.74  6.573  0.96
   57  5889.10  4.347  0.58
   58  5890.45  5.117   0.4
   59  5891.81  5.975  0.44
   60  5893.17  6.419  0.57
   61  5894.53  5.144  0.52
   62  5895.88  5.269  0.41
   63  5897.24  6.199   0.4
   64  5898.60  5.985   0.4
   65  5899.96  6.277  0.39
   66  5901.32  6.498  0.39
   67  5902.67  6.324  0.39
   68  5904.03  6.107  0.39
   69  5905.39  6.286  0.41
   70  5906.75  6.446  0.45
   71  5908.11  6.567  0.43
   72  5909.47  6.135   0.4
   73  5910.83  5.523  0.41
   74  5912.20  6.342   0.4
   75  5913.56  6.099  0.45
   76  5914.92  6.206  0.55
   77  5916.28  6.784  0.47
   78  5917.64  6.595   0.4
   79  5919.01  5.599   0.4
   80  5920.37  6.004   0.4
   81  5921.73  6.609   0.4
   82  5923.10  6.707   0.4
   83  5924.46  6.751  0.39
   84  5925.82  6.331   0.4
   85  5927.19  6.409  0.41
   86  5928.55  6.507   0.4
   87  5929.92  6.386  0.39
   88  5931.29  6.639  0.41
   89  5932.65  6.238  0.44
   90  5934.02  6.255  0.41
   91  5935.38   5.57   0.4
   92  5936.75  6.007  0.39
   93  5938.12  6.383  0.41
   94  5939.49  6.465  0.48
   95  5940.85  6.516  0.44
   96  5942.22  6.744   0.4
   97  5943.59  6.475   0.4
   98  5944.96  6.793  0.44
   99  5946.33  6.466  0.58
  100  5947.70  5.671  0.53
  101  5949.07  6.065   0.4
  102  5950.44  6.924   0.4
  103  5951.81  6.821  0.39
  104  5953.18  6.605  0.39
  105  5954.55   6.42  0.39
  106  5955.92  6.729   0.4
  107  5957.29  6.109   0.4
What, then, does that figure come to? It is -8.94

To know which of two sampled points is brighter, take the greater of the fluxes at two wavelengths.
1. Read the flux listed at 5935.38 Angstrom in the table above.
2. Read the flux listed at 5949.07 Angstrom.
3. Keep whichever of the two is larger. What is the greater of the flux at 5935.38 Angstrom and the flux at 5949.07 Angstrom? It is 6.1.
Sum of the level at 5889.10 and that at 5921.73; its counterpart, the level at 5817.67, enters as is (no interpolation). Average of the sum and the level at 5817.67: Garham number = 8.9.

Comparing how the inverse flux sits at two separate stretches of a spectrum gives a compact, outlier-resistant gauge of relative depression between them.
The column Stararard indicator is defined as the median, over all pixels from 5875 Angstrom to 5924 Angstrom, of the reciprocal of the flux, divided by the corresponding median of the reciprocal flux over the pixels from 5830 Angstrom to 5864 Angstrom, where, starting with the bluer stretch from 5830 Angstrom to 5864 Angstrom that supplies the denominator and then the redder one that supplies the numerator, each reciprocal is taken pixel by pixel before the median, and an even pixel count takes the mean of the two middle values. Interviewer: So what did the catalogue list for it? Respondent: 1.03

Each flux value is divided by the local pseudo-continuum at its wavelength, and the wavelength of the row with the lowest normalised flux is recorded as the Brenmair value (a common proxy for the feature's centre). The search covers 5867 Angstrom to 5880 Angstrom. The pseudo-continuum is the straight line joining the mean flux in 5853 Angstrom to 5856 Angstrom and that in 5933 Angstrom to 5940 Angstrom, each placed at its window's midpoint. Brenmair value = 5867.44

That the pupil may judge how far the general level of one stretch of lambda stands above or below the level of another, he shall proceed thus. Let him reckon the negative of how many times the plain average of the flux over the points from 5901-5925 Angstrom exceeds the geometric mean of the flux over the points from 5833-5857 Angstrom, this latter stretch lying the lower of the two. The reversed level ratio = -0.99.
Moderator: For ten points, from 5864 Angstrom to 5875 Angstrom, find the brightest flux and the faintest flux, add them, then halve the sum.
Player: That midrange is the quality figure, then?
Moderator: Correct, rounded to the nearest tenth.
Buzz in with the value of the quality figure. 6.5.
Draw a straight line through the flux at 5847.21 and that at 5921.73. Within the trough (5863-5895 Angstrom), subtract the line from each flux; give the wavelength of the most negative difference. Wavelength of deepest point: 5889.10 Angstrom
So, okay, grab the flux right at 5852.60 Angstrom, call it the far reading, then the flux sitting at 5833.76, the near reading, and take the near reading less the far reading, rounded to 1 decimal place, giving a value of -0.5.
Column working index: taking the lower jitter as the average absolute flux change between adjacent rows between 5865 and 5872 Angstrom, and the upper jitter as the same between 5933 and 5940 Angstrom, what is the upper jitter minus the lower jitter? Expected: -0.14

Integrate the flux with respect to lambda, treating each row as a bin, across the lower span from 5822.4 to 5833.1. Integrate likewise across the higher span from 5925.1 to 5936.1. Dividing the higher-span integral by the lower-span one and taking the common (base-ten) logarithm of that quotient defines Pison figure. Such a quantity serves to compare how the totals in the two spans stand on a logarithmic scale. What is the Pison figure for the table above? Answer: 0.00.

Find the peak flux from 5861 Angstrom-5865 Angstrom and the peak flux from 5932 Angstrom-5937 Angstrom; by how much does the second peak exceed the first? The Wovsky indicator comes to -0.4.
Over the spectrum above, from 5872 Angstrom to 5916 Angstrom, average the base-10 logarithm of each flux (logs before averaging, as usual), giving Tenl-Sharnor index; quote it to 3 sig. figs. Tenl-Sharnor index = 0.792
